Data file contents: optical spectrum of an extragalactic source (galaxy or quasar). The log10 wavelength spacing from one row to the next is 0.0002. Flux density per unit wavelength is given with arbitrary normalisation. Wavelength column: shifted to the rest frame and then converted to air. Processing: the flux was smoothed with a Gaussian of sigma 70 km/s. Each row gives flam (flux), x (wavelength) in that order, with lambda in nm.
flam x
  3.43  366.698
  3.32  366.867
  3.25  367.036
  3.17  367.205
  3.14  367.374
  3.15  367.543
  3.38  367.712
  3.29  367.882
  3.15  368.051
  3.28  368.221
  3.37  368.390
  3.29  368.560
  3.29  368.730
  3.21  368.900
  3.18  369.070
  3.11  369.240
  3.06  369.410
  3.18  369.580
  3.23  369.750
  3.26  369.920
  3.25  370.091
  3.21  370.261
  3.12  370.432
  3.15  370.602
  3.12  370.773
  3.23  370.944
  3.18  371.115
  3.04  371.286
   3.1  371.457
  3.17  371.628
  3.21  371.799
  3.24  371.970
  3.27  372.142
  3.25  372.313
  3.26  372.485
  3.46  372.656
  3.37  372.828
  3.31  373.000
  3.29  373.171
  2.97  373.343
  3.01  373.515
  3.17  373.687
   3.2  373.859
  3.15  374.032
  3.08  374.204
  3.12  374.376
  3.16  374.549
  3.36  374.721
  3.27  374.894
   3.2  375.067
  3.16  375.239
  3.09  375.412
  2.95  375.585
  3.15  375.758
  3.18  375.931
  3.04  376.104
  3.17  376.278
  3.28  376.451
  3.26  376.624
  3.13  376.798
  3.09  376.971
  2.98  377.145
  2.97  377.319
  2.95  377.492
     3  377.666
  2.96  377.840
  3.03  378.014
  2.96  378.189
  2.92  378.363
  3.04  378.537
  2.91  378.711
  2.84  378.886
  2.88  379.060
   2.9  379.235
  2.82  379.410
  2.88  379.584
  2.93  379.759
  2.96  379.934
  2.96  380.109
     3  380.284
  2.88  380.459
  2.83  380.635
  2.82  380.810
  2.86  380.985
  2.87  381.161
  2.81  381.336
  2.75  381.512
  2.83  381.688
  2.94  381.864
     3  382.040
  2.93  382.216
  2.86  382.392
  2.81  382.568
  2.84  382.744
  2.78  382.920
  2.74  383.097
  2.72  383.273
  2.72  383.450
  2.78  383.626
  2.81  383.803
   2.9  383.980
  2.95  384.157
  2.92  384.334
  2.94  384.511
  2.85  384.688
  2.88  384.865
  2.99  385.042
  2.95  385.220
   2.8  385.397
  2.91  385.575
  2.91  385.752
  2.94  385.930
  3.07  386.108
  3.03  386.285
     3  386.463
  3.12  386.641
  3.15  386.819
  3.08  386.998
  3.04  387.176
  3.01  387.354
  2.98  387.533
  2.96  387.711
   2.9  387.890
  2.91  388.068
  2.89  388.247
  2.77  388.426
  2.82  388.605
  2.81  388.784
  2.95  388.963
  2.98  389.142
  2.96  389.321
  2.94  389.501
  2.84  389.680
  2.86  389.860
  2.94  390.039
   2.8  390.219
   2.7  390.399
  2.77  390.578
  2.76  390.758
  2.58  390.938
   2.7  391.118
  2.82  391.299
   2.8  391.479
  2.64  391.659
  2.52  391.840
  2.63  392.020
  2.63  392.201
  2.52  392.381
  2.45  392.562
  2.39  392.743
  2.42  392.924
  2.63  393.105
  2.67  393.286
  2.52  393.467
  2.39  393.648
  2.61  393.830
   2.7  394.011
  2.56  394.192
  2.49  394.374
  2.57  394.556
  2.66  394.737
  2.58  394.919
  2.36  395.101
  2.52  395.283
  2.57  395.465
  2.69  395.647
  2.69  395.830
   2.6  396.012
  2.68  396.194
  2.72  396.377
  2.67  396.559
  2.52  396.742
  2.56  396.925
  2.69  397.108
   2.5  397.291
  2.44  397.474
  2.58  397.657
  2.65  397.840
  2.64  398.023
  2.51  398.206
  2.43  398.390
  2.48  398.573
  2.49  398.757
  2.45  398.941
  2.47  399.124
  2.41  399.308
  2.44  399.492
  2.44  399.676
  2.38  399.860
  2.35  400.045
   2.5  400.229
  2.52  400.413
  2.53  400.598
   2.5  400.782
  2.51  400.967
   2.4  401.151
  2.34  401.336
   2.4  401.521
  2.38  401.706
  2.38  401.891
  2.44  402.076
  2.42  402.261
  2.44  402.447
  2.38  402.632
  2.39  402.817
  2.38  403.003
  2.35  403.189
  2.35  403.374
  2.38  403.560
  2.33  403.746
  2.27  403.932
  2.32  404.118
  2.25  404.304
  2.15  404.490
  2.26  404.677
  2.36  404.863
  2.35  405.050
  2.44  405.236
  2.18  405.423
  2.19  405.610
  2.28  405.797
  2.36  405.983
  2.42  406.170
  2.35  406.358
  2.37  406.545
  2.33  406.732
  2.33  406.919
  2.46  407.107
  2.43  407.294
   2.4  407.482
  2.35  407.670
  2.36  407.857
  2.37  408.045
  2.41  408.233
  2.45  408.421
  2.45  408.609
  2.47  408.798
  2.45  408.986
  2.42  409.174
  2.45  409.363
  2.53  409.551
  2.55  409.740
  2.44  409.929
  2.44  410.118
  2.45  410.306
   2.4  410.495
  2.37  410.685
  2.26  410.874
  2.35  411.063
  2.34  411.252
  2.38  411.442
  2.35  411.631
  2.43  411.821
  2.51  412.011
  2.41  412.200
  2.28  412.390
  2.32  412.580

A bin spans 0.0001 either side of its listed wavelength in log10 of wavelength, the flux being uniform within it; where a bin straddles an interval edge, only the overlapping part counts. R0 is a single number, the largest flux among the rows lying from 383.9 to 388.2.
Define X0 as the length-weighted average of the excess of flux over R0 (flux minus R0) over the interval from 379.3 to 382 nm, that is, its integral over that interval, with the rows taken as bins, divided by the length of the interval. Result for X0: -0.27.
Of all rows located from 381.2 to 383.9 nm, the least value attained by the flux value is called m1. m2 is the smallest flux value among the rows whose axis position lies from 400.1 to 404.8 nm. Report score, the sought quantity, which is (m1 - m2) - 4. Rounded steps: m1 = 2.72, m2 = 2.15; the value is -3.4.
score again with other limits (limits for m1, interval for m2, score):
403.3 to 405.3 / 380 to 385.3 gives -4.6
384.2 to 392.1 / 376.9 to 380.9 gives -4.3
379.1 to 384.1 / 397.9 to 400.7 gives -3.6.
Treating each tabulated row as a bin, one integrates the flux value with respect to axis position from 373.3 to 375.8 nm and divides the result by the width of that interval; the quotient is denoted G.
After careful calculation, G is 3.1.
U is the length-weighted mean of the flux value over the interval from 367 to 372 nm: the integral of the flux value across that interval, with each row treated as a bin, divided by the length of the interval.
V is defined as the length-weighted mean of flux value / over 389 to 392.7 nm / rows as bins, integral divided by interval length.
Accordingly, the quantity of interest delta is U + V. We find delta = 5.94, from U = 3.20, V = 2.7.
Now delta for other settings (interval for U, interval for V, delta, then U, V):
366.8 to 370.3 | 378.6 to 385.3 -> 6.10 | 3.23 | 2.9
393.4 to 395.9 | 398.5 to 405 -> 4.96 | 2.56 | 2.4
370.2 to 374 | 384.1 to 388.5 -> 6.15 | 3.20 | 3.0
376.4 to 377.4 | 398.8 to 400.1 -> 5.54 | 3.11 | 2.4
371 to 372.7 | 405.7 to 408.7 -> 5.60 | 3.21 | 2.4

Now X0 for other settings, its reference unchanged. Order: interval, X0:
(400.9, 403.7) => -0.76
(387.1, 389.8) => -0.23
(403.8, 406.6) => -0.85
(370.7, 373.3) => 0.08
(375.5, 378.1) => -0.07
